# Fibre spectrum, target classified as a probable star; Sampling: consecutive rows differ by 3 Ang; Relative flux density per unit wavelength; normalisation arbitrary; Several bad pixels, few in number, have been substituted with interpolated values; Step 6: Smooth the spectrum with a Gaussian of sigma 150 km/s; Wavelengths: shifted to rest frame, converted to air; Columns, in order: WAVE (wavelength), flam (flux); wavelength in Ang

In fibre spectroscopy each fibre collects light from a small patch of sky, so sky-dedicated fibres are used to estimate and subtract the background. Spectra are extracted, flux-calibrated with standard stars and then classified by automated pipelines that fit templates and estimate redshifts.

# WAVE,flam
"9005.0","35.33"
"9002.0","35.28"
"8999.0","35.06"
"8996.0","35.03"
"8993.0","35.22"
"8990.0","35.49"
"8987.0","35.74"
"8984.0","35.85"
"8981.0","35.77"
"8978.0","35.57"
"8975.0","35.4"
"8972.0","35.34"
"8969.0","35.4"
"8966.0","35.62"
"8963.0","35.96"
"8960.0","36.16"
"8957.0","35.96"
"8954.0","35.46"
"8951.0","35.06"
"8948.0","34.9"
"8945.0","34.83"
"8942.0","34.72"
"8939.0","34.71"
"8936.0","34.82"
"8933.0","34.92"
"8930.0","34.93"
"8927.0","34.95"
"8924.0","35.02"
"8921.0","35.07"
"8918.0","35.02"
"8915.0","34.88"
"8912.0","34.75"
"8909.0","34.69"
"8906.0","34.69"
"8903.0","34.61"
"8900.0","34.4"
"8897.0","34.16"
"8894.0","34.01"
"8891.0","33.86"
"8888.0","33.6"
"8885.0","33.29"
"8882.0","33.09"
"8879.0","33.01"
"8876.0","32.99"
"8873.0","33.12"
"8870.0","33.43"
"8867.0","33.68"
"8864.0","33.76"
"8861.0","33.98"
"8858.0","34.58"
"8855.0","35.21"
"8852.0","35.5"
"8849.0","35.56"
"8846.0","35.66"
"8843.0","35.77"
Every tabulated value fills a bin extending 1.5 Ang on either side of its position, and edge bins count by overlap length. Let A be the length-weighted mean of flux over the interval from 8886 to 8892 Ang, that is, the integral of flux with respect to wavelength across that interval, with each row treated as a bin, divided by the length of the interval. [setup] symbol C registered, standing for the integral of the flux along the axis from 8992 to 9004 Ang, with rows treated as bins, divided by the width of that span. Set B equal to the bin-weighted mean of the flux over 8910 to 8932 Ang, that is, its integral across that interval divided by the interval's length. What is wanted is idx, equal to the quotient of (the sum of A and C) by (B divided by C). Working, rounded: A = 33.7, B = 34.9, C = 35.2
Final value 69.3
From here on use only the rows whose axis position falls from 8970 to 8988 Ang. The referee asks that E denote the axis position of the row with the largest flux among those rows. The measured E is 8984.0 Ang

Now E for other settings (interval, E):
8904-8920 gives 8918.0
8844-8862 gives 8846.0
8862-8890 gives 8864.0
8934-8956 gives 8954.0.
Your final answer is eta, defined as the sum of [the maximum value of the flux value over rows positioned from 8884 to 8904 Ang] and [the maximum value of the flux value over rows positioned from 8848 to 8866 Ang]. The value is 70.2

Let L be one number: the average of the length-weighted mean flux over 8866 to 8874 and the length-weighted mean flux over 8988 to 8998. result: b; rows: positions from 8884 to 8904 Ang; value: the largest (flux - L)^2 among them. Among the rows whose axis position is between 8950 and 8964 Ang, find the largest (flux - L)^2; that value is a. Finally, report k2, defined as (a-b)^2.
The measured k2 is 5.0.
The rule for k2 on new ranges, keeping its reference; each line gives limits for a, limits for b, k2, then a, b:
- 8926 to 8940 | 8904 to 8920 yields 0.0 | 0.4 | 0.5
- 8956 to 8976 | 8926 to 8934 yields 8.7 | 3.3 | 0.4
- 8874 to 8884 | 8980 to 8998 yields 0.2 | 1.8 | 2.3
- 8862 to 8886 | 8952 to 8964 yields 2.3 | 1.8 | 3.3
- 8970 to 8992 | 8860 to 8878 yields 0.2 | 2.3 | 1.8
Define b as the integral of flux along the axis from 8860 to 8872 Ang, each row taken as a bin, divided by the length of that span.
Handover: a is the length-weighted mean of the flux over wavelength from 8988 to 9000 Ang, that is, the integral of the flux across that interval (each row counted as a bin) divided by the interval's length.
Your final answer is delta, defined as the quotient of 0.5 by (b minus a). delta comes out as -0.32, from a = 35.2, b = 33.7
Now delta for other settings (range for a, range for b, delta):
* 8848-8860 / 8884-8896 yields -0.35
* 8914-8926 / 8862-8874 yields -0.34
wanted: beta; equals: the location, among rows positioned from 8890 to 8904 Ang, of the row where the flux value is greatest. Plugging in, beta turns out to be 8903.0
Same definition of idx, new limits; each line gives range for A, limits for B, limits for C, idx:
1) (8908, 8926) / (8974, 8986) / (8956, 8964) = 71.7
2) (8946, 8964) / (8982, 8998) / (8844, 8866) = 69.3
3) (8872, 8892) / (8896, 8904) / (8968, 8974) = 70.6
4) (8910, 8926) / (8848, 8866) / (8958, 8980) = 72.5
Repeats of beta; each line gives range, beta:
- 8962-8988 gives 8963.0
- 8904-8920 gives 8918.0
